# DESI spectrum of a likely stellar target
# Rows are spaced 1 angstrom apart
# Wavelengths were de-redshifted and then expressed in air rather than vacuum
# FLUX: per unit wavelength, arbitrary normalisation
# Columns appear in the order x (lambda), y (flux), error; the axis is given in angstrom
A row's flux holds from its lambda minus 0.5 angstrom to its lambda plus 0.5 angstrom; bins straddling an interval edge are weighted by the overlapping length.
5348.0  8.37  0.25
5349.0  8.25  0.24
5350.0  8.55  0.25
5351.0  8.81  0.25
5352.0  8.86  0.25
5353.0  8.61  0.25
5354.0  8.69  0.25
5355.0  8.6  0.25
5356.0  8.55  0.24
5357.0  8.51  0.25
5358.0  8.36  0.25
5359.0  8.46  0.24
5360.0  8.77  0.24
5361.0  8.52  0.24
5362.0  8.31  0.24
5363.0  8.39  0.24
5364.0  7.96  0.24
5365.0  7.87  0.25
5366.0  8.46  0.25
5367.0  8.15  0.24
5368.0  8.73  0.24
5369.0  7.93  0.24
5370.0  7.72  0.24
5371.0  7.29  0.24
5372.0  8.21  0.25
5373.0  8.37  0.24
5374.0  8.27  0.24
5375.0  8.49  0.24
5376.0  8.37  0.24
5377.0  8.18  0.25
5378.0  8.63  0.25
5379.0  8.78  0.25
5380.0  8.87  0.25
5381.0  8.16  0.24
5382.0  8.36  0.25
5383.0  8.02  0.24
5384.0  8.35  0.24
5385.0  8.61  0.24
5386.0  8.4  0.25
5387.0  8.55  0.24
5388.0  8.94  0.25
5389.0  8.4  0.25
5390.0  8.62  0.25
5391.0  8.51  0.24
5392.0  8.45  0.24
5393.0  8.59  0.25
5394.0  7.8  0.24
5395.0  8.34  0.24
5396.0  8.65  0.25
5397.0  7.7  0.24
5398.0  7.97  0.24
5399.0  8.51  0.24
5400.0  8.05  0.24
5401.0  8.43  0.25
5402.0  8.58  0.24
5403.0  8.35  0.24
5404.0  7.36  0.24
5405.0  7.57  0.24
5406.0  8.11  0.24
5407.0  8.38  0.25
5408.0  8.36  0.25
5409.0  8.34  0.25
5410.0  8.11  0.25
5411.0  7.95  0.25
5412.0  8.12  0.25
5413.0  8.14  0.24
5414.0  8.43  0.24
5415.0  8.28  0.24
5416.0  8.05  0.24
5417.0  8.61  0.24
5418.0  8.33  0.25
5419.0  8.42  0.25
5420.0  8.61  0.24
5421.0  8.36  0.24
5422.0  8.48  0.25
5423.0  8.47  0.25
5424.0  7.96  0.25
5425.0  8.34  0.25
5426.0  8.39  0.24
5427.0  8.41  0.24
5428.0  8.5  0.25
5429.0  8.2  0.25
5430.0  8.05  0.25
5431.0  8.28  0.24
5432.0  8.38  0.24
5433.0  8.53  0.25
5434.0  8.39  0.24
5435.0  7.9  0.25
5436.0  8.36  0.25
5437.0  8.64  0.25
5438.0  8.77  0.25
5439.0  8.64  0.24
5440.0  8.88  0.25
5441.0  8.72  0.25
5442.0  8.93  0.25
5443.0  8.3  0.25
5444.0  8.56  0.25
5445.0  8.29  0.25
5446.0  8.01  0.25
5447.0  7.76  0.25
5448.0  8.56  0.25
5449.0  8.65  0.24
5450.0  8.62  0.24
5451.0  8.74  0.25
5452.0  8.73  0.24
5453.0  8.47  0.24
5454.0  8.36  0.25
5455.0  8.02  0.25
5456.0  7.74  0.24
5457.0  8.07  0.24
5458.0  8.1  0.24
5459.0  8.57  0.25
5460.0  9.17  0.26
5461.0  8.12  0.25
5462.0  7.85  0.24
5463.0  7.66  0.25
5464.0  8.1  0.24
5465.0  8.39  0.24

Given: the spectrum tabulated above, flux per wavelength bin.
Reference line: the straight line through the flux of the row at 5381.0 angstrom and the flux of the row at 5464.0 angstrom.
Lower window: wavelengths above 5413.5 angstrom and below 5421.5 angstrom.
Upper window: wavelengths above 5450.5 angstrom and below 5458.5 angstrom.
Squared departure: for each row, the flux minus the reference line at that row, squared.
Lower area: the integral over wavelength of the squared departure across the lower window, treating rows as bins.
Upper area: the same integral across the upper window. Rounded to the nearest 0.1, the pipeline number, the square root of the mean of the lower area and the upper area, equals 1.0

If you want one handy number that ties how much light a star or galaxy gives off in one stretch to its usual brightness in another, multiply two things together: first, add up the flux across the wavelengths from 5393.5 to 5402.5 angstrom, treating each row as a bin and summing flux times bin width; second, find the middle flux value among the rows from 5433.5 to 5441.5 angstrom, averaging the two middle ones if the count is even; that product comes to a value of 640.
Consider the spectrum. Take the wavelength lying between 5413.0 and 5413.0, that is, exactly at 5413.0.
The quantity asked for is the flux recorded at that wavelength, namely 8.14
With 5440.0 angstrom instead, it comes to 8.88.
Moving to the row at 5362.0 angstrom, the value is 8.31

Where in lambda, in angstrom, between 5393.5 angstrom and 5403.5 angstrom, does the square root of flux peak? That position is 5396.0 angstrom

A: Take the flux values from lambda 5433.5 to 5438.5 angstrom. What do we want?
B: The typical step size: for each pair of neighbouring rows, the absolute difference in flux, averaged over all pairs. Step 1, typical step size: 0.34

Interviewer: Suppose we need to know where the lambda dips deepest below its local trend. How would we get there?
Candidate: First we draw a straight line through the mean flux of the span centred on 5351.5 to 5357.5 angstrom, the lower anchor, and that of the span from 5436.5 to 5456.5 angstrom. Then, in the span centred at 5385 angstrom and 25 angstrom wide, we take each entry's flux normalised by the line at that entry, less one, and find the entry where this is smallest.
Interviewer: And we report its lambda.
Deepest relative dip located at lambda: 5397.0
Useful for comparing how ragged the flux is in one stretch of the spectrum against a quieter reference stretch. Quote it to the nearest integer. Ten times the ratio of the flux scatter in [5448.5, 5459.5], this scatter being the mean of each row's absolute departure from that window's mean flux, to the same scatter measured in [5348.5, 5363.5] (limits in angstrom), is 20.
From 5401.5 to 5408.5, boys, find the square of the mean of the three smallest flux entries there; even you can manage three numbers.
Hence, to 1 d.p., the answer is 59.0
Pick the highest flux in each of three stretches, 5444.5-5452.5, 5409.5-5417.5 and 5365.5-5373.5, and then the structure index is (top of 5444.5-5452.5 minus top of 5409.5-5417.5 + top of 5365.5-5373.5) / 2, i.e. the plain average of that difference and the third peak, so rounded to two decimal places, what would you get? 4.43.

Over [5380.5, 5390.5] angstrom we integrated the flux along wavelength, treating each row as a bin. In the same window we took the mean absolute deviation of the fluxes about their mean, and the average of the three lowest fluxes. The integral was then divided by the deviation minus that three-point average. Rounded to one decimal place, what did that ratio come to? -10.6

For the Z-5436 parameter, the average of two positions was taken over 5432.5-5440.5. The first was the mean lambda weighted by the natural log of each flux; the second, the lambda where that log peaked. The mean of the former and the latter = 5438.3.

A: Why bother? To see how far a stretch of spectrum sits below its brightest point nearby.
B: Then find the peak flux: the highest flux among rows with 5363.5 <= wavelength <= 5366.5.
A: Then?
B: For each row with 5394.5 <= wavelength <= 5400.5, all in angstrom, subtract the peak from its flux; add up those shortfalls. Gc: -1.5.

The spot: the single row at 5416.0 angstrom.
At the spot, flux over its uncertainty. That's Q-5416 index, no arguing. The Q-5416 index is 33.5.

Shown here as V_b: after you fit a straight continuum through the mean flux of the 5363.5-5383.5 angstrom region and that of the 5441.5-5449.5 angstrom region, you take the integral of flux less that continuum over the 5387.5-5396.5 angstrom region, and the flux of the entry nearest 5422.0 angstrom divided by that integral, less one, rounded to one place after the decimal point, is 3.7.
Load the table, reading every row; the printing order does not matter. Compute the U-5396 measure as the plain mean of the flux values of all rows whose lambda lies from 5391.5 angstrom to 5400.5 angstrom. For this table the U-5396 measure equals 8.23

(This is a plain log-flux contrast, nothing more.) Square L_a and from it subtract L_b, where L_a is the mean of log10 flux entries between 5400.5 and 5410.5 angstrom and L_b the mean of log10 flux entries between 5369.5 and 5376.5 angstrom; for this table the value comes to -0.078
